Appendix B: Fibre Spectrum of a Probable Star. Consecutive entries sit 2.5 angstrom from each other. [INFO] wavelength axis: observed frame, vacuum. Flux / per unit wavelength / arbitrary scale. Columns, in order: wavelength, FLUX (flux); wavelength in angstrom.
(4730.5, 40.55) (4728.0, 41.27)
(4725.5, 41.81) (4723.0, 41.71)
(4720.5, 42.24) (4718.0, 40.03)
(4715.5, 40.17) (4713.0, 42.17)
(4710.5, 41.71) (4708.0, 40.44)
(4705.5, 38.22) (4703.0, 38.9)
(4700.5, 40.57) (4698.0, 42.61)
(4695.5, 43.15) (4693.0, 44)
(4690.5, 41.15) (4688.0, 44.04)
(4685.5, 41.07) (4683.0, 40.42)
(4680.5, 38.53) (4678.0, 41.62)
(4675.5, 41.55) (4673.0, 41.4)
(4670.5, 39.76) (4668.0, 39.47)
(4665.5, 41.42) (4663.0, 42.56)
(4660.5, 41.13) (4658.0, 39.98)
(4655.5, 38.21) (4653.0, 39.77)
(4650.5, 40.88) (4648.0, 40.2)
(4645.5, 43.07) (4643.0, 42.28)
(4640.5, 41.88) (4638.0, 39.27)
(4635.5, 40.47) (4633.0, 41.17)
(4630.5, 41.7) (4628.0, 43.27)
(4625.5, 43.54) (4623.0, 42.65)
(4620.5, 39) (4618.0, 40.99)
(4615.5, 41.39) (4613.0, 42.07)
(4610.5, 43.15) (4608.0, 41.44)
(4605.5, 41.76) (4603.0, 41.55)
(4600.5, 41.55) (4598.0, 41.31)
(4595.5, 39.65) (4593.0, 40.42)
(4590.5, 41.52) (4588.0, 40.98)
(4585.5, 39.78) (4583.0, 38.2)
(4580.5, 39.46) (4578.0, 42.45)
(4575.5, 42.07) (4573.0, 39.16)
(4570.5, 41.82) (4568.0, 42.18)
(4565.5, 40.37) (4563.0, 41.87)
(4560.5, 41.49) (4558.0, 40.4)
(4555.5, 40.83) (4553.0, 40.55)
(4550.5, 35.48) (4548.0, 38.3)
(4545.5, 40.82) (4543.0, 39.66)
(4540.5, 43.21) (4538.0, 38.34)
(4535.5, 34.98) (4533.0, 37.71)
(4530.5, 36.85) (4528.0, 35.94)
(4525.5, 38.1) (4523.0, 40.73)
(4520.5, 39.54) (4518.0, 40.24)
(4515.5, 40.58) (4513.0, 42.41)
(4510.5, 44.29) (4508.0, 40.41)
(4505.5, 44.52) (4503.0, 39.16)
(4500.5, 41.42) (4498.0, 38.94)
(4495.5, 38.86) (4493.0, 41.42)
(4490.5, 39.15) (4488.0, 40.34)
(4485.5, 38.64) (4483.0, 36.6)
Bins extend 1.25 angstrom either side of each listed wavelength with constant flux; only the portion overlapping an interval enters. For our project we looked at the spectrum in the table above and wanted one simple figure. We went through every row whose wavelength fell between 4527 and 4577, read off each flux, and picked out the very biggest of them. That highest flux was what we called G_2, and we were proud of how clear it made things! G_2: 43.21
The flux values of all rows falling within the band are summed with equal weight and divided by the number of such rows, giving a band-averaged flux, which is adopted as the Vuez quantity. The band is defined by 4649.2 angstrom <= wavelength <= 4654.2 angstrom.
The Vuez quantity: 40.3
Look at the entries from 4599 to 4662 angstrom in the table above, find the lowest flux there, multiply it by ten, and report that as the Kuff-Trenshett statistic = 382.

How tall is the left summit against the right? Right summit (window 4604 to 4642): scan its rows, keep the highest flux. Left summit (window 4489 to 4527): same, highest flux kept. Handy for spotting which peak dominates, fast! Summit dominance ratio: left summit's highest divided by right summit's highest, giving 1.02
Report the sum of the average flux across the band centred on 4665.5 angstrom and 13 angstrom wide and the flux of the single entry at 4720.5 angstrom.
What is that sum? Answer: 83.1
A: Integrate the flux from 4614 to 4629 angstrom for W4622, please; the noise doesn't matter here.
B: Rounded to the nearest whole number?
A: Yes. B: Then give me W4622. 627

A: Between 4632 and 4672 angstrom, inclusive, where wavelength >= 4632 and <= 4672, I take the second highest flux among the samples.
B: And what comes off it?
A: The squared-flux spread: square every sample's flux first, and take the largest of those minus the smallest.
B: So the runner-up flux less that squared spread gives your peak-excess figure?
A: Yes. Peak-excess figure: -352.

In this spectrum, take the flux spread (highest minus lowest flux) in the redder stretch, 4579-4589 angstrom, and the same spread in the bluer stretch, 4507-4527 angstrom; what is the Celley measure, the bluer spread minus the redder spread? 3.4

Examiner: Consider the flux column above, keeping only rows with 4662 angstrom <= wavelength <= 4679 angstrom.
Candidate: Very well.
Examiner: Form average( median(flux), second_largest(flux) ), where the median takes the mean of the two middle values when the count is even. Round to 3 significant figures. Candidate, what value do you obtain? 41.5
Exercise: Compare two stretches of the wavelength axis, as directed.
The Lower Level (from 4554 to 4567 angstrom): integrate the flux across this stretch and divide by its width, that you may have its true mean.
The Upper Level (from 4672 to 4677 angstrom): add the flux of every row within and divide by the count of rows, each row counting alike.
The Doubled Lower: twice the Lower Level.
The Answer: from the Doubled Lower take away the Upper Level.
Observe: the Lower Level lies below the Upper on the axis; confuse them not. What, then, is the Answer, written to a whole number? 41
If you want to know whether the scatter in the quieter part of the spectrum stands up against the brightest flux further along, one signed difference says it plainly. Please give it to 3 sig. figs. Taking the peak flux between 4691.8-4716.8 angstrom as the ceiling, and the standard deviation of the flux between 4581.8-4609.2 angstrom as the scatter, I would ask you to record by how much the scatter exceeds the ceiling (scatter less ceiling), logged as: -42.9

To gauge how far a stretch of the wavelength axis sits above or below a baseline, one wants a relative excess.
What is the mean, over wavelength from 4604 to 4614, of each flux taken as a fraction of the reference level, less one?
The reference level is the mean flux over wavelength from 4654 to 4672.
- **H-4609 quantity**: 0.043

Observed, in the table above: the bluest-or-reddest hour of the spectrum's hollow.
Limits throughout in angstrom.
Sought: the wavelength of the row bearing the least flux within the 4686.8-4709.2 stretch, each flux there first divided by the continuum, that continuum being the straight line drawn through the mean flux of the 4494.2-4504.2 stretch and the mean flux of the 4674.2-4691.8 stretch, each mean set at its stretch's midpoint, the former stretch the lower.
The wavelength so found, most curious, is 4705.5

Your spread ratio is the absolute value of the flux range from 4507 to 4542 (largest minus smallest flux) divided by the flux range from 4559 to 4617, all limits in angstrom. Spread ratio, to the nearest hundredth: 1.88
